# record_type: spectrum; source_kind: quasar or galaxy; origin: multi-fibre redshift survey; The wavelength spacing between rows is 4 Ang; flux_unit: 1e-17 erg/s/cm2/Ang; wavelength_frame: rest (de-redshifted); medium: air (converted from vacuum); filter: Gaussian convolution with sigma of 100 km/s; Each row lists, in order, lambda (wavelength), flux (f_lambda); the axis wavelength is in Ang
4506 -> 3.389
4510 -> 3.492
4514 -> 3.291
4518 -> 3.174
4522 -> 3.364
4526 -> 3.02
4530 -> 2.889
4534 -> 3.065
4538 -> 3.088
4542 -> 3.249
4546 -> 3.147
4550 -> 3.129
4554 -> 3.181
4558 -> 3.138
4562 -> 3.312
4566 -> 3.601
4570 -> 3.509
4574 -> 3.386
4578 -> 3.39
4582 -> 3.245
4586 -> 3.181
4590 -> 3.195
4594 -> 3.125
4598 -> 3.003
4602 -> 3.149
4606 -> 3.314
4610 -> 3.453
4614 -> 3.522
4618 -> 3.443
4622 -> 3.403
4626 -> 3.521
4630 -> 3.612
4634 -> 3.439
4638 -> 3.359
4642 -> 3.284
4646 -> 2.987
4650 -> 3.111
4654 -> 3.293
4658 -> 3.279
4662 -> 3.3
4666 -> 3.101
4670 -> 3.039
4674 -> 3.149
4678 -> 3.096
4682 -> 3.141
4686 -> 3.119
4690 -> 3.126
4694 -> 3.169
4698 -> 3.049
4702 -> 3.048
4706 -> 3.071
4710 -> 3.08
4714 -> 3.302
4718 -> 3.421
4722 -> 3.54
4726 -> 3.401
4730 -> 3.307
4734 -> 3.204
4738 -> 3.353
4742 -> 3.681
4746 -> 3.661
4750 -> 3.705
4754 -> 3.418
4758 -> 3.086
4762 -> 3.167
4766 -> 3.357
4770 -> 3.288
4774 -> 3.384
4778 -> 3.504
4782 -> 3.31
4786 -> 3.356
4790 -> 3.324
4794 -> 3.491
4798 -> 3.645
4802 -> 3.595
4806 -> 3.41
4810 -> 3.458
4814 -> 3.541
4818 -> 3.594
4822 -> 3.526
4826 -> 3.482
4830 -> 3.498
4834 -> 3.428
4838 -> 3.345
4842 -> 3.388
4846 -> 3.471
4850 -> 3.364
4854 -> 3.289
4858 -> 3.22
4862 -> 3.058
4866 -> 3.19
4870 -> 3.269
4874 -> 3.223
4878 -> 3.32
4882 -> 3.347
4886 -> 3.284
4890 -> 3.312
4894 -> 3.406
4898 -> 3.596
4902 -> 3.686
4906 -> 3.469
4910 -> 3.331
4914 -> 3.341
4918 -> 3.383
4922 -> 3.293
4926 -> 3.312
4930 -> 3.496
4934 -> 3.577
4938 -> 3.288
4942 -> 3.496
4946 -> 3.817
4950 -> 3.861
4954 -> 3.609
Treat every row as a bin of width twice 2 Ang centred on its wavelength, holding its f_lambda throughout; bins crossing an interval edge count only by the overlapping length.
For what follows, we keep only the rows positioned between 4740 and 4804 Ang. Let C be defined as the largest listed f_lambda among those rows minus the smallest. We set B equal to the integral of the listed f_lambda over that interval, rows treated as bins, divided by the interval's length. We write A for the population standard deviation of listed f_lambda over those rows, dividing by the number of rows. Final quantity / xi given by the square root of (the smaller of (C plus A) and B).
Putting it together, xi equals 0.89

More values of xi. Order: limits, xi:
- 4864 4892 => 0.46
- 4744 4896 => 0.89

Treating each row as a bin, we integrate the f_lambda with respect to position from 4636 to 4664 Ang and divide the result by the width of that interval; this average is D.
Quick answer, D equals 3.23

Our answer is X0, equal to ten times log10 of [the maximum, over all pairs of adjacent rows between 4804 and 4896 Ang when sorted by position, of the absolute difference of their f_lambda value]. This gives -7.9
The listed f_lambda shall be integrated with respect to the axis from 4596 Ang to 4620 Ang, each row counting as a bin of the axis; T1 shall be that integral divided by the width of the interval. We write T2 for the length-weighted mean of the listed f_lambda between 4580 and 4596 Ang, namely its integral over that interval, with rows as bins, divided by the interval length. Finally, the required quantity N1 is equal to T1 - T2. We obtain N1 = 0.13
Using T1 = 3.31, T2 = 3.19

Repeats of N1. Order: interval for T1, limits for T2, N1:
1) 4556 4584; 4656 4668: 0.14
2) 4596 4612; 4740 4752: -0.45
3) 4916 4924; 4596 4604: 0.26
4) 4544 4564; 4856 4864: 0.04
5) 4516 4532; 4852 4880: -0.11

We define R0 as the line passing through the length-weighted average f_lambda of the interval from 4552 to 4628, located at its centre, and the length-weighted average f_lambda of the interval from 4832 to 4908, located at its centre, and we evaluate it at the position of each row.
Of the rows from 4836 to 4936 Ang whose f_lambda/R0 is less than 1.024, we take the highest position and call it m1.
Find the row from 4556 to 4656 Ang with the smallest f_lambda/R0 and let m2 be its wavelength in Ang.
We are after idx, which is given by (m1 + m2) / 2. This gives 4786 Ang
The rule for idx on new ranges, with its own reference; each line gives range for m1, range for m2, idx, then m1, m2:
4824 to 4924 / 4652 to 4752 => 4796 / 4922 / 4670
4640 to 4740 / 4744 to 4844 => 4748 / 4738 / 4758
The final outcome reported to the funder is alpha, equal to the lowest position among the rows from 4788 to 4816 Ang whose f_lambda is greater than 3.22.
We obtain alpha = 4790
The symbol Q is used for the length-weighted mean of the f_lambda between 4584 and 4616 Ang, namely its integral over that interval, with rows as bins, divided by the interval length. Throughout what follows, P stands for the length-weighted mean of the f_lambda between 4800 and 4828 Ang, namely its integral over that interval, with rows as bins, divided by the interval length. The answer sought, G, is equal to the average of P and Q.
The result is 3.38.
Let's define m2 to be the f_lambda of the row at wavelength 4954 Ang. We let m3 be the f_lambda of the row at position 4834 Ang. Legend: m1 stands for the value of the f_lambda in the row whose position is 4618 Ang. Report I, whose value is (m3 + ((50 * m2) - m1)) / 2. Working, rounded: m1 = 3.443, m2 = 3.609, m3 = 3.428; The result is 90.2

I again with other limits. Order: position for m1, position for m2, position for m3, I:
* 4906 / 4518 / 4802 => 79.4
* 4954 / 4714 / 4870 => 82.4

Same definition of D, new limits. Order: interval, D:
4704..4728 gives 3.30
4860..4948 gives 3.39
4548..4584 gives 3.32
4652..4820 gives 3.32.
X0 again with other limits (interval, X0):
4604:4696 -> -5.3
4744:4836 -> -4.8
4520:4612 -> -4.6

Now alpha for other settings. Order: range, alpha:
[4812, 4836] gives 4814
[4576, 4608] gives 4578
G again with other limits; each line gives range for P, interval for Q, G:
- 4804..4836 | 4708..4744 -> 3.43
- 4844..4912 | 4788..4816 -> 3.42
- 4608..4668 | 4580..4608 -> 3.26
